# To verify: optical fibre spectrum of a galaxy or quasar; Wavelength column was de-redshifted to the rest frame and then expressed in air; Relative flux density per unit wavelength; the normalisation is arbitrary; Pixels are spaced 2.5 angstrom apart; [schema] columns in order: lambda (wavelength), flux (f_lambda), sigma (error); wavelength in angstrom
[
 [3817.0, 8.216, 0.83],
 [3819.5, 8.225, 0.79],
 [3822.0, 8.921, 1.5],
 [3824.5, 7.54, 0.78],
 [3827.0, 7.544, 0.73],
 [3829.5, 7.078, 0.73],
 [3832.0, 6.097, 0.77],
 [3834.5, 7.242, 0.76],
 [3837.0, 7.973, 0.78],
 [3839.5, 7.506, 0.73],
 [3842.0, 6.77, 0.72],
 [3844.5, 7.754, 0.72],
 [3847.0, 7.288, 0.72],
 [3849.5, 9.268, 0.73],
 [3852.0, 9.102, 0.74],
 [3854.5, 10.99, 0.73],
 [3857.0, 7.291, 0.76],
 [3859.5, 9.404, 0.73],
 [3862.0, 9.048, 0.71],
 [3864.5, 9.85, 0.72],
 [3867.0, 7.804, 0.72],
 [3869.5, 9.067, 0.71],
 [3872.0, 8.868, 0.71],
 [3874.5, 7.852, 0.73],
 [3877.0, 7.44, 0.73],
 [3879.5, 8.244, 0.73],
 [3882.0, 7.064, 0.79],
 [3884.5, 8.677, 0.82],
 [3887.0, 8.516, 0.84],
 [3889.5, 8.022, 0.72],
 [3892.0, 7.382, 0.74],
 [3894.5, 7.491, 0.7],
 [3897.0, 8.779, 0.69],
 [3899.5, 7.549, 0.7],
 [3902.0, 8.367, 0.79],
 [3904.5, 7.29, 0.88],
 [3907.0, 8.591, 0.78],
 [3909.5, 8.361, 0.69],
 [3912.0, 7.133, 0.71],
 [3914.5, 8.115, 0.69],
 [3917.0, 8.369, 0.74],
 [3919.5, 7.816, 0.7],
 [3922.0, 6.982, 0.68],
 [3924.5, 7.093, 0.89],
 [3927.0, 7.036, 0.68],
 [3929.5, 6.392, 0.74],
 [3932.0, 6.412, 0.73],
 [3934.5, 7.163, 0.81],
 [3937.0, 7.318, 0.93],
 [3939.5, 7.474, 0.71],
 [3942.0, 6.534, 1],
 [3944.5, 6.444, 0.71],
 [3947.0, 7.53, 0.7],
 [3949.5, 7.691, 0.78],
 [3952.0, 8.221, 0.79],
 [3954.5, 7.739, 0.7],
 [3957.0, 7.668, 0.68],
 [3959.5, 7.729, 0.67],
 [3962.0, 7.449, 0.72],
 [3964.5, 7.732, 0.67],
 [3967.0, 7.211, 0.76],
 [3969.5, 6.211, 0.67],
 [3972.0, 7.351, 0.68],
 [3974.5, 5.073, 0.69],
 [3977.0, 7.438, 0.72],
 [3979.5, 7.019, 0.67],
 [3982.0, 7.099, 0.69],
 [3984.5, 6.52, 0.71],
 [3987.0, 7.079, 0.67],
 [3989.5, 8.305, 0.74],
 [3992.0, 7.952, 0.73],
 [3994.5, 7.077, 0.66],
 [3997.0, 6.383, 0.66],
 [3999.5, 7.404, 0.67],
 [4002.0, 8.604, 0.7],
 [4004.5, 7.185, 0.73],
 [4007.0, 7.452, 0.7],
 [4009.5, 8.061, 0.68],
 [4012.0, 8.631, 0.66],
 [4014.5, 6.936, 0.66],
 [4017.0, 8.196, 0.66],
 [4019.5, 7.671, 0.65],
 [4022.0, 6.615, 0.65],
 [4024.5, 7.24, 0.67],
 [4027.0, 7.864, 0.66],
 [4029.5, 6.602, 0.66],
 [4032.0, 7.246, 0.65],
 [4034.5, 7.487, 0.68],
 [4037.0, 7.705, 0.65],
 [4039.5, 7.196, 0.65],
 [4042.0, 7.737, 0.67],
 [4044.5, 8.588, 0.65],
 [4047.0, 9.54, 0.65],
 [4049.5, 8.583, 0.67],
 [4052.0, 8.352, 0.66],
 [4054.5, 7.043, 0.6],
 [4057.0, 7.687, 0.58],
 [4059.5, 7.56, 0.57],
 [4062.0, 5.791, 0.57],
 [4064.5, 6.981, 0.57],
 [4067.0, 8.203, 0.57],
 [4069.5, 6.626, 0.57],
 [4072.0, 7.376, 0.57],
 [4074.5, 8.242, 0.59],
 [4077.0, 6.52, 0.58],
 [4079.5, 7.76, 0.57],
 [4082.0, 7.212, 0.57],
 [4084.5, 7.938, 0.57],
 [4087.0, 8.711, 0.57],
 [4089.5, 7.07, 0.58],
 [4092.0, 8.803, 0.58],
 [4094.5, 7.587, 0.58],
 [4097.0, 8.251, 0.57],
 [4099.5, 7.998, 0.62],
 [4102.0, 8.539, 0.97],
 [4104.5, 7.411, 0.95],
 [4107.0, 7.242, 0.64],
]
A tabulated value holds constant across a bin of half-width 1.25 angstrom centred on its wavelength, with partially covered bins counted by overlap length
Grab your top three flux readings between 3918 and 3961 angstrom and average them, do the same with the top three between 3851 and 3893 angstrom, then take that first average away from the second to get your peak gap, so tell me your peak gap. 2.2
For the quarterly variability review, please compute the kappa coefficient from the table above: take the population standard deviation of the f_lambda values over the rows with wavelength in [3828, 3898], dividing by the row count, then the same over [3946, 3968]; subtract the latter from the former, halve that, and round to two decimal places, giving 0.40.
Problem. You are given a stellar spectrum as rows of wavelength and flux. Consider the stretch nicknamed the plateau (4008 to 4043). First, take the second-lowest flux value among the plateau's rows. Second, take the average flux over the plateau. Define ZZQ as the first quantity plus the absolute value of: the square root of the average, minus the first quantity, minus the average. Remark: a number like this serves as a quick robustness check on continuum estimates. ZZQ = 18.0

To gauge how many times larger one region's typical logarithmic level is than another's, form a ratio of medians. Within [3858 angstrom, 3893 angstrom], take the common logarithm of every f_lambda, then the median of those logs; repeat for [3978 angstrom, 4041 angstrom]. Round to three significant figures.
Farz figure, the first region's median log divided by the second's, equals 1.07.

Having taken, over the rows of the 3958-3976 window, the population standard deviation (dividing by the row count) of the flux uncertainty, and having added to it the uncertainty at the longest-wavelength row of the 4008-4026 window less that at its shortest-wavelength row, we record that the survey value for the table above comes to 0.022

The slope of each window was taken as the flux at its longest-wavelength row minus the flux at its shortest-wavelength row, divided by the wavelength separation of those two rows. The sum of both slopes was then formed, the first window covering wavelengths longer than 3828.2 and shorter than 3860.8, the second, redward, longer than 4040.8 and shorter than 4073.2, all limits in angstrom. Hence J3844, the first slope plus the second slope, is 0.07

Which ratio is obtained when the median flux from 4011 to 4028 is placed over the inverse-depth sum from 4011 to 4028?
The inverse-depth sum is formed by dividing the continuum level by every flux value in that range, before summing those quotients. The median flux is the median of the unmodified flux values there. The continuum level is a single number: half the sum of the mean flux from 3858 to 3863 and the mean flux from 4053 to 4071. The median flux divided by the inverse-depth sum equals 1.01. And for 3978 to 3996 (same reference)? 0.90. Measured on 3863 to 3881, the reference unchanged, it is 1.21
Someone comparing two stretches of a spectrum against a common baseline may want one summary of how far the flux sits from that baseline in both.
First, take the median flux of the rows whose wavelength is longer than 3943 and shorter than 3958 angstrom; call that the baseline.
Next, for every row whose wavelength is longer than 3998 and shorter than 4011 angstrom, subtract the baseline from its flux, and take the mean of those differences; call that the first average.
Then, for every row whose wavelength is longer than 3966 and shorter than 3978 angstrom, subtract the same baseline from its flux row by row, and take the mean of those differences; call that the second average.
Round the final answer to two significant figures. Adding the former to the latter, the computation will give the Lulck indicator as -1.0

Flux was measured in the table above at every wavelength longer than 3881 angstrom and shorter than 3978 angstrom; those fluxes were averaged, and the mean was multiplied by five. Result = 37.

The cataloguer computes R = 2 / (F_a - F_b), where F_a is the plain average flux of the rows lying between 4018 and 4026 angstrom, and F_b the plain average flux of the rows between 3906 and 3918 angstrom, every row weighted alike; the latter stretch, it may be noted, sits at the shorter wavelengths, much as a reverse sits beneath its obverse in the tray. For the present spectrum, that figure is -2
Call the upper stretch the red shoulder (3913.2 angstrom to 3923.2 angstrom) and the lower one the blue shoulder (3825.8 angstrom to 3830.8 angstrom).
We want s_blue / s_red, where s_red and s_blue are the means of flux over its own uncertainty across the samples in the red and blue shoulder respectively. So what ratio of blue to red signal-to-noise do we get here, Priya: 0.90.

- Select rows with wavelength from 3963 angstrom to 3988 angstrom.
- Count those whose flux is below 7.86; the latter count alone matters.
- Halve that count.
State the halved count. 5.0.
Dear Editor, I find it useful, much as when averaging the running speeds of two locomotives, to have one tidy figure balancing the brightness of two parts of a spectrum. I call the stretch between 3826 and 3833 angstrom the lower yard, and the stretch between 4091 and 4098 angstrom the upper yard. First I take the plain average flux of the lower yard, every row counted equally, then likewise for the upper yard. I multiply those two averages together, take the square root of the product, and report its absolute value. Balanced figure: 7.5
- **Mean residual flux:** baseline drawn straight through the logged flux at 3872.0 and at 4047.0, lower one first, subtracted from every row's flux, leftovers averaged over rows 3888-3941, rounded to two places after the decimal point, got -1.45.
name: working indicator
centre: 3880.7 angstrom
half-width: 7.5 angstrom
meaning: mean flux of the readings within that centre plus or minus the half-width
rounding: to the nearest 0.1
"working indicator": 8.0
